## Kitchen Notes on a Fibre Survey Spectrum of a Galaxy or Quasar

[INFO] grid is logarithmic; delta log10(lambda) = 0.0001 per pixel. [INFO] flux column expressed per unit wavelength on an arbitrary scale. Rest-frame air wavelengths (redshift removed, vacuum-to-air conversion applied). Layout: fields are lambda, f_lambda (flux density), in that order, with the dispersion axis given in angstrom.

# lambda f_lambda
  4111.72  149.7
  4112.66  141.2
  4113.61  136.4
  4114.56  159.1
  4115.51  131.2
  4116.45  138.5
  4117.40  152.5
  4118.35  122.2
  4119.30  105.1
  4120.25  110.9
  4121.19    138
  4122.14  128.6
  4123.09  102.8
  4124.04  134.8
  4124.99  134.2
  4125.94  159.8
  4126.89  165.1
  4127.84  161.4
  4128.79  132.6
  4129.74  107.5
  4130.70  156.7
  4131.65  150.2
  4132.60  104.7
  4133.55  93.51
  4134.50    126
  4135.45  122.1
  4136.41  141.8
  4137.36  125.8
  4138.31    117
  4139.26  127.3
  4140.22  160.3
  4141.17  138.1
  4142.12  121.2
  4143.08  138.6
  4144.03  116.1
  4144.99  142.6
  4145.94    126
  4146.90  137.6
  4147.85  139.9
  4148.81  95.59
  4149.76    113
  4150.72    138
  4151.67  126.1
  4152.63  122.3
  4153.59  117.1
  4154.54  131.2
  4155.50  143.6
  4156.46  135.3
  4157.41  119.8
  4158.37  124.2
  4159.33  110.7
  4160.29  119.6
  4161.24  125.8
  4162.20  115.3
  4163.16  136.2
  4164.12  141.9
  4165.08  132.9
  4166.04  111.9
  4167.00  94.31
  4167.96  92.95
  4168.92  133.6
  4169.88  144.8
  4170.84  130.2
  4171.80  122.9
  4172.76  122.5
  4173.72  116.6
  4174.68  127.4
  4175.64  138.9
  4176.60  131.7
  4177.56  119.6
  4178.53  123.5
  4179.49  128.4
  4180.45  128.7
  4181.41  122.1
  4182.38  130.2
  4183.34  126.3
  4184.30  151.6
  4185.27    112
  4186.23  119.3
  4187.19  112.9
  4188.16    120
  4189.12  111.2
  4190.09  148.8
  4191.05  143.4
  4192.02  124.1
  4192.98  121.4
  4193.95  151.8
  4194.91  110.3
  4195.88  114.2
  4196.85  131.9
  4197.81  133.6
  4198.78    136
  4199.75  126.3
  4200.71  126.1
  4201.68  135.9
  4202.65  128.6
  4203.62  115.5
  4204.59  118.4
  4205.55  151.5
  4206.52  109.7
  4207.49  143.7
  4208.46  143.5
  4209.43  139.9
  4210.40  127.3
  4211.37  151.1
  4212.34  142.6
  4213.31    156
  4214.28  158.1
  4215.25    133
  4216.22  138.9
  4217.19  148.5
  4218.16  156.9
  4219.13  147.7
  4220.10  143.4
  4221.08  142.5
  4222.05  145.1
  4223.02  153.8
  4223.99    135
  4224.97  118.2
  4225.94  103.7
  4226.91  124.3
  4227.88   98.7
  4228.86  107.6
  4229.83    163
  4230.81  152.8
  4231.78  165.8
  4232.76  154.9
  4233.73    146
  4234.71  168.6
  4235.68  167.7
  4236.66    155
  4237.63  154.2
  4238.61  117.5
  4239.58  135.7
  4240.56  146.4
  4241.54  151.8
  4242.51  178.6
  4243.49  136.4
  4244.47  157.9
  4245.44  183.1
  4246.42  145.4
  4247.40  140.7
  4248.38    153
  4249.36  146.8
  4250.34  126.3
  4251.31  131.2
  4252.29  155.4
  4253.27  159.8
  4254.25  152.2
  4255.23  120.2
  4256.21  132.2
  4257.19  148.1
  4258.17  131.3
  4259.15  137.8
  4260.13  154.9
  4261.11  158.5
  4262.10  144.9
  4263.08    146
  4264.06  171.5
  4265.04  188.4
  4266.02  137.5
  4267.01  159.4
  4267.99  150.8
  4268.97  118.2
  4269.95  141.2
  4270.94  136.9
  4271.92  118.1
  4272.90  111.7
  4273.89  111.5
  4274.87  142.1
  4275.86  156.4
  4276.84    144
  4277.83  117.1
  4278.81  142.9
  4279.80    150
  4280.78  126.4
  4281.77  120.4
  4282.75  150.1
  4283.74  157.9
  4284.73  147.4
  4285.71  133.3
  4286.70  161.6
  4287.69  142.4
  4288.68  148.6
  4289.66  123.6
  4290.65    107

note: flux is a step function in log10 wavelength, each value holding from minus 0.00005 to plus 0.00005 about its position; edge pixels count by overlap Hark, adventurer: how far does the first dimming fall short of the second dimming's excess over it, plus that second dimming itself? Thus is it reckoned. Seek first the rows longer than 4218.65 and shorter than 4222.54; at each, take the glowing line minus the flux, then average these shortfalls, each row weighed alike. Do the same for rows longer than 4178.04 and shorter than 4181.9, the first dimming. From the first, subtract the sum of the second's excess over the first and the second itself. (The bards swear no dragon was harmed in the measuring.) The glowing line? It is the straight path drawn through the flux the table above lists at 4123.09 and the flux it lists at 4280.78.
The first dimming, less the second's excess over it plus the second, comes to 26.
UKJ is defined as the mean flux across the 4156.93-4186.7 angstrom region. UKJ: 124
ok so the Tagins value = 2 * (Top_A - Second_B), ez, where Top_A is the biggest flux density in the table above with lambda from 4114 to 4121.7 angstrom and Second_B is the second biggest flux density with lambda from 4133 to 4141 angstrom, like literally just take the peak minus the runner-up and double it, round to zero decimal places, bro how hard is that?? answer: 35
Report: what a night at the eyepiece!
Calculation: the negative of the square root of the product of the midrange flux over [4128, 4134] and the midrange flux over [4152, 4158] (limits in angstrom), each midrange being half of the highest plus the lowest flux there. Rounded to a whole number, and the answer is -128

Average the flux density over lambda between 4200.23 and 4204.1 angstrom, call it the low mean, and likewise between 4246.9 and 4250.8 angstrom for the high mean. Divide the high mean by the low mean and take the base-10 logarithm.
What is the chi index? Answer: 0.05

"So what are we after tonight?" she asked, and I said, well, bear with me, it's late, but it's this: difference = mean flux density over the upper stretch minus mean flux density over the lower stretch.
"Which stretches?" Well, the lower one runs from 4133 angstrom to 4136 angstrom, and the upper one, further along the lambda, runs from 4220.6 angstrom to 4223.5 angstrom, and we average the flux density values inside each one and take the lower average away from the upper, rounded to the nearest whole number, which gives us 33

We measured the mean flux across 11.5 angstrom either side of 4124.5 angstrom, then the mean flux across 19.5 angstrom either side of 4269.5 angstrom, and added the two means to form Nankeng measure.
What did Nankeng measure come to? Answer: 274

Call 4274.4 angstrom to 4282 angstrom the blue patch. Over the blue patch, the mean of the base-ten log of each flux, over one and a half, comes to 1.42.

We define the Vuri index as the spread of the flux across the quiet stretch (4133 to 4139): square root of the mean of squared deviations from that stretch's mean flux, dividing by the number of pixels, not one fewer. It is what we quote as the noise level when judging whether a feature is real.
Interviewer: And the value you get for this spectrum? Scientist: 14.5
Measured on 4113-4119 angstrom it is 12.5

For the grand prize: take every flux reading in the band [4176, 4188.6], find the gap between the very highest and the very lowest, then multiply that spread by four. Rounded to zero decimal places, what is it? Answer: 158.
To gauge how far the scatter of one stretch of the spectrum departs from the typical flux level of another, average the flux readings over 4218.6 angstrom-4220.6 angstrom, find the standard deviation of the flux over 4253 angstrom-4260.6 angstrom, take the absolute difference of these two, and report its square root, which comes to 11.5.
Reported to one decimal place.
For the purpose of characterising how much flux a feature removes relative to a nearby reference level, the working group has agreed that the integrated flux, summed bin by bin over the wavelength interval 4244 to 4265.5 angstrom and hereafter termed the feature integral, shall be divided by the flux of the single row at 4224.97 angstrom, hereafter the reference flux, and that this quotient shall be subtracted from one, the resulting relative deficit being -26.2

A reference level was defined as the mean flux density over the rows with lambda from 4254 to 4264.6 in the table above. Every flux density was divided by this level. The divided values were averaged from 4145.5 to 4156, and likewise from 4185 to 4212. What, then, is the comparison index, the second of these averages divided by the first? 1.02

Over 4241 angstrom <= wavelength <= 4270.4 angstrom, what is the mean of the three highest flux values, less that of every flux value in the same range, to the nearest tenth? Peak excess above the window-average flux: 34.7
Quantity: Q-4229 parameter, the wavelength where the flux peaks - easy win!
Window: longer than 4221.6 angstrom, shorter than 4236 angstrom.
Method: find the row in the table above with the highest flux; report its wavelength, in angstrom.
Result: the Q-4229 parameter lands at 4234.71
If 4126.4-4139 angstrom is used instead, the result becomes 4126.89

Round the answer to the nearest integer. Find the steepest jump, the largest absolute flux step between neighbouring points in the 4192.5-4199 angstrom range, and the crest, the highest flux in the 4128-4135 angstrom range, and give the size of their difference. 115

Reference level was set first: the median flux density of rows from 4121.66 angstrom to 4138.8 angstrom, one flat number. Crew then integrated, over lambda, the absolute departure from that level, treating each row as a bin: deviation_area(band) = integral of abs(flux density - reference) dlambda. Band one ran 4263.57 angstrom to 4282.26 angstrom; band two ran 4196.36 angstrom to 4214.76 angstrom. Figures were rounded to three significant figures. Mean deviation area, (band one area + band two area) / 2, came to 276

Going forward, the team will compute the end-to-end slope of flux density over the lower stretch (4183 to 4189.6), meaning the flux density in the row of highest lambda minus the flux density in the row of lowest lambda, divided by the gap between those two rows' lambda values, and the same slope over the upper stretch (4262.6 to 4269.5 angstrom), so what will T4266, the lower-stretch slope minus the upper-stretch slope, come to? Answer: 2.1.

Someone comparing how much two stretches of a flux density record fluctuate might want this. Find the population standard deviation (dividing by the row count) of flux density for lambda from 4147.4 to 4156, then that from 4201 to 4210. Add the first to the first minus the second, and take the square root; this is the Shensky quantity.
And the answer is 4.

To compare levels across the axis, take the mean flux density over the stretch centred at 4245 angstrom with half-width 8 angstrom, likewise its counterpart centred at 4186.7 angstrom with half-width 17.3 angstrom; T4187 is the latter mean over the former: 0.86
